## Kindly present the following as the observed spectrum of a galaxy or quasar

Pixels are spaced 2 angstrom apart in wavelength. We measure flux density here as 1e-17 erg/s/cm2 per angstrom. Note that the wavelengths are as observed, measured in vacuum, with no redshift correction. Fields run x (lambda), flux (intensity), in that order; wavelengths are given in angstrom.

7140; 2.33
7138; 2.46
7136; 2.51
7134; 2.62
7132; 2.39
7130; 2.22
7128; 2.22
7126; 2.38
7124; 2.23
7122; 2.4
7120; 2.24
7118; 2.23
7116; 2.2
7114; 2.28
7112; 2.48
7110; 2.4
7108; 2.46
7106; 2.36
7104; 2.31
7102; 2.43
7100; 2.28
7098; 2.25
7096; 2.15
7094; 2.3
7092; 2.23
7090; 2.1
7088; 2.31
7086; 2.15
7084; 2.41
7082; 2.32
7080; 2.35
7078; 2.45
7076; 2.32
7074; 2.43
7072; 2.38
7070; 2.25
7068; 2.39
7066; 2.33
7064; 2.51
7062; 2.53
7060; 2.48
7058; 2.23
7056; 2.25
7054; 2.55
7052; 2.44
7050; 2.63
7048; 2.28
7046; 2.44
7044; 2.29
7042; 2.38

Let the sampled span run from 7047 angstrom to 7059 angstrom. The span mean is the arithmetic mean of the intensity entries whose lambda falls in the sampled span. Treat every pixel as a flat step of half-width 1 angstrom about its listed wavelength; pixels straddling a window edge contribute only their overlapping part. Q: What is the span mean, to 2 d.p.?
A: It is 2.40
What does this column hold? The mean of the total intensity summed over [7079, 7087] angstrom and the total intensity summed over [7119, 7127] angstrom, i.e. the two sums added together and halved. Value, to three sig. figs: 9.24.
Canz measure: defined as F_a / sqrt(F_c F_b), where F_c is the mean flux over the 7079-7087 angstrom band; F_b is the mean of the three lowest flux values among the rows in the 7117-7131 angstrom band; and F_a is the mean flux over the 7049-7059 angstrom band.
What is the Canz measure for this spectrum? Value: 1.07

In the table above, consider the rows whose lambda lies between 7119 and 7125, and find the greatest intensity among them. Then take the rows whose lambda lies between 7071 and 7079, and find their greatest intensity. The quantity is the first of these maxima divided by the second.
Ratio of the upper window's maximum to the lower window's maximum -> 0.98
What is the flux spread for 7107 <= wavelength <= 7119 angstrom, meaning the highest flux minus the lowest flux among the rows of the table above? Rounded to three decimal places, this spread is 0.280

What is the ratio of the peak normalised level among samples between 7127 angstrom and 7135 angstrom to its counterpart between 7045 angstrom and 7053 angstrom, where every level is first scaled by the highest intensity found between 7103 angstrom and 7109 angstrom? 1.00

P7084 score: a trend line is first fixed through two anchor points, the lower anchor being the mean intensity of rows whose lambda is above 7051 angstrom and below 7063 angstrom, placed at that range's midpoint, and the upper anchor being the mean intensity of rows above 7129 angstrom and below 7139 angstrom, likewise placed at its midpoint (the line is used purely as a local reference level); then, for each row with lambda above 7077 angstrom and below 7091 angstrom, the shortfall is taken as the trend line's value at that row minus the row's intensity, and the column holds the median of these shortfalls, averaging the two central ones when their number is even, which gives 0.10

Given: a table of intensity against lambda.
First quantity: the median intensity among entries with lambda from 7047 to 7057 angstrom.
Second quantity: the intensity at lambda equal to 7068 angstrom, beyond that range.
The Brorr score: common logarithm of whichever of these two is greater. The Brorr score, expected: 0.387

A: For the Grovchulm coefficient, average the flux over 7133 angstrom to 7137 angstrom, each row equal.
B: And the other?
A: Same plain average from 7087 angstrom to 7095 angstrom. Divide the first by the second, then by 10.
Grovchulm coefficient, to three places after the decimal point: 0.115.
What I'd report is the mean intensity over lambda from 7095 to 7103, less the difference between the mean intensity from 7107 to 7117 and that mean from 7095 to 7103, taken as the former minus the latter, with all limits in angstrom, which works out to 2.19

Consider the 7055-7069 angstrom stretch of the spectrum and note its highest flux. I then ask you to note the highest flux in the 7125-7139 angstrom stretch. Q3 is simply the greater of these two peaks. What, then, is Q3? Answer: 2.620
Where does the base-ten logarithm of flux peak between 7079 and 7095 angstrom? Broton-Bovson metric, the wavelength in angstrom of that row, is 7084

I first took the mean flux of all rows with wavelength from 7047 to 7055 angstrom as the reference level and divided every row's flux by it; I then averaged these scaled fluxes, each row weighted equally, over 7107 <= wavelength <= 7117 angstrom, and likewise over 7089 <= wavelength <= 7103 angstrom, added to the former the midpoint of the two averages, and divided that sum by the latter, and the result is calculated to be 2.08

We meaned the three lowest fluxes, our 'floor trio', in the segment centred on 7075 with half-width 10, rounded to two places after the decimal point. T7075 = 2.30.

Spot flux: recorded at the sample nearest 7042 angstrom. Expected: 2.38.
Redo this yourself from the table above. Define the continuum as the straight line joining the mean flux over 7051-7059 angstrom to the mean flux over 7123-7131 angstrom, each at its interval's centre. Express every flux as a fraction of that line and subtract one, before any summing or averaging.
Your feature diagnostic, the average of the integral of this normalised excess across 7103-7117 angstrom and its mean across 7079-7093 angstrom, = 0.197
